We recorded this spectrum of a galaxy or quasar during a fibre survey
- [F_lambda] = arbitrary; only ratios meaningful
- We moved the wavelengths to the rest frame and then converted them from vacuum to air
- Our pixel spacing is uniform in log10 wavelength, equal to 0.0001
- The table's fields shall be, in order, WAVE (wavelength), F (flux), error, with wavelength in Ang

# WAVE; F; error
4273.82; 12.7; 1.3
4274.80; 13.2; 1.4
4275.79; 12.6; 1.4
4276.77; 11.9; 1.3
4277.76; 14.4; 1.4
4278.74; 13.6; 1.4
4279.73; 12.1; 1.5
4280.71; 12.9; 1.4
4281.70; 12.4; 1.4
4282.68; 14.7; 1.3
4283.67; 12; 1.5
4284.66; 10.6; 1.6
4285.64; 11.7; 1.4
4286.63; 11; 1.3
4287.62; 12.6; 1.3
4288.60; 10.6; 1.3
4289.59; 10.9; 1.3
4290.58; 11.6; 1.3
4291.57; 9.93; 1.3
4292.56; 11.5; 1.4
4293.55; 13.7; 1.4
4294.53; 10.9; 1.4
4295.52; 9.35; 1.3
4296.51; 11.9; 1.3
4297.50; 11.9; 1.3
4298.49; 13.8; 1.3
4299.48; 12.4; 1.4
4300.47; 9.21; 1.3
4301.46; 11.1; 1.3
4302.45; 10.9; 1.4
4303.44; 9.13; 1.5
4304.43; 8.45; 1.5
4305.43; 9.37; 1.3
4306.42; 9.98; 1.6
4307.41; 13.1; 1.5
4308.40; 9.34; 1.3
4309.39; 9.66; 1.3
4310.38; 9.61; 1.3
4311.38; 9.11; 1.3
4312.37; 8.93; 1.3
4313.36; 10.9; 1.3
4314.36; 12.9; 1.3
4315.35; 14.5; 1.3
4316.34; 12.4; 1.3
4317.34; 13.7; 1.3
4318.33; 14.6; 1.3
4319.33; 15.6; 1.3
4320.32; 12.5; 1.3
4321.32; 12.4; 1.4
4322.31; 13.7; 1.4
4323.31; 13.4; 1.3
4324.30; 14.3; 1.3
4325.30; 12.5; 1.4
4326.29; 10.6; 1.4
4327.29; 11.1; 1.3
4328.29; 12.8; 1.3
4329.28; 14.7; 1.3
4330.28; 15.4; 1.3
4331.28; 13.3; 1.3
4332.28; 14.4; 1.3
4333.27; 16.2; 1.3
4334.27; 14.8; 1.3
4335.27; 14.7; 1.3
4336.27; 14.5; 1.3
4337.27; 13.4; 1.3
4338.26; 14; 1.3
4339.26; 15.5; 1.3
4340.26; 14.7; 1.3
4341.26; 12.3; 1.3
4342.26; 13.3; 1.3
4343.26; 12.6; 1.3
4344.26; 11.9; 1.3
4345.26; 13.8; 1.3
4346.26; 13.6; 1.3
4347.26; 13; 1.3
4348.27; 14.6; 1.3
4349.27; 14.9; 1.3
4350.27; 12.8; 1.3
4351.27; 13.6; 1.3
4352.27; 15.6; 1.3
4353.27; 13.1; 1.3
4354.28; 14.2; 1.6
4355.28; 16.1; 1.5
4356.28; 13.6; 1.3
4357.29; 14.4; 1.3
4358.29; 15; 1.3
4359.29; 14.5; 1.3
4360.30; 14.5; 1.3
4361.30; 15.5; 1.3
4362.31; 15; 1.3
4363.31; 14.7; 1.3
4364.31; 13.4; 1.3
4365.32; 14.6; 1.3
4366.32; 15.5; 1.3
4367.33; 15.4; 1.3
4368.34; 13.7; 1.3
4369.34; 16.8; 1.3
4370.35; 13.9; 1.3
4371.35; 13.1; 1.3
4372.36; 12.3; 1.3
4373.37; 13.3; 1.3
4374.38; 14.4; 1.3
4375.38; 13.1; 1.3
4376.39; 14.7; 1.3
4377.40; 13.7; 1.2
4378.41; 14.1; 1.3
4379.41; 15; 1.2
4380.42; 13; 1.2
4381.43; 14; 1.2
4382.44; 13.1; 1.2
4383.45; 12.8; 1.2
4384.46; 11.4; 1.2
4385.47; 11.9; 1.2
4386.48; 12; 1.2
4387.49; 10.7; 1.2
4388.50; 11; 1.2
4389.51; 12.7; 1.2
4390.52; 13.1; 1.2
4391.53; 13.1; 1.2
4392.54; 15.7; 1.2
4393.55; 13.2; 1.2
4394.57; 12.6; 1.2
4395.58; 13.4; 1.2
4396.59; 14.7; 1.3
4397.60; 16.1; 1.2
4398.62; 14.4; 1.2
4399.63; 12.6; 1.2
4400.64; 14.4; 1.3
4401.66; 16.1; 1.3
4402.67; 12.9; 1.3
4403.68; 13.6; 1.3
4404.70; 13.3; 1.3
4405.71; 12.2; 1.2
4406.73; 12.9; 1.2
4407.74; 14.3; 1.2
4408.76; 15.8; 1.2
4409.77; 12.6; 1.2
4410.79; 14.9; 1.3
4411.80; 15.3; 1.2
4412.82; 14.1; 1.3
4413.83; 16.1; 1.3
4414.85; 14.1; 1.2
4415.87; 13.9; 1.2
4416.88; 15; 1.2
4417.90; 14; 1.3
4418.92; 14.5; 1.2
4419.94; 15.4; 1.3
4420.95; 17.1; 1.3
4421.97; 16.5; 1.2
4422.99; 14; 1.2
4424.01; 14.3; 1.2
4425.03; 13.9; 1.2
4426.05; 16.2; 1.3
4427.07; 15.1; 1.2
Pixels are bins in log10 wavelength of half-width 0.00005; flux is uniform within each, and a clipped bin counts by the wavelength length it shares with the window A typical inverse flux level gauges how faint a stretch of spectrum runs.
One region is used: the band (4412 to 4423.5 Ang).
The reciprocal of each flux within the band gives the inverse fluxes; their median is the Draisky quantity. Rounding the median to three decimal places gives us 0.069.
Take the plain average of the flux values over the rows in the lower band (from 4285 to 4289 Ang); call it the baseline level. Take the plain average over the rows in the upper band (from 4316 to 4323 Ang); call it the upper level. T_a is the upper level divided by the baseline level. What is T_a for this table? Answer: 1.18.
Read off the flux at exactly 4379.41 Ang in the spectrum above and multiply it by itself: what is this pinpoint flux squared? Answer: 225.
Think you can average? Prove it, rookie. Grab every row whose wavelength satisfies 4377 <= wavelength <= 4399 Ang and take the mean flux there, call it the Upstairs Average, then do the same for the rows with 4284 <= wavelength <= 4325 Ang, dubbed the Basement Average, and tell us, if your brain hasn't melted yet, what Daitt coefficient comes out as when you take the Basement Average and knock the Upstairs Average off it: -1.7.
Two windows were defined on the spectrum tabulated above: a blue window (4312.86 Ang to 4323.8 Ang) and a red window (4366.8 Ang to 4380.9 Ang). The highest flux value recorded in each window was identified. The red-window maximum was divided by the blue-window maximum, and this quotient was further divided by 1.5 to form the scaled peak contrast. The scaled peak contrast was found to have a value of 0.718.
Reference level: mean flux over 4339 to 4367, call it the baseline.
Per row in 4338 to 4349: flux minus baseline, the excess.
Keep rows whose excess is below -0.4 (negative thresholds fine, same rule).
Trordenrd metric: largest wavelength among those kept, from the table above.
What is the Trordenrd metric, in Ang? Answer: 4347.26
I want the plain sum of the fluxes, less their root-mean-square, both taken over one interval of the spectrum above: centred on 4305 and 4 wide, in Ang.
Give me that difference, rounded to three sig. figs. 27.7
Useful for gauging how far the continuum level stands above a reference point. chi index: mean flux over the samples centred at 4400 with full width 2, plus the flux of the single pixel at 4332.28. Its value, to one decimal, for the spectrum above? 27.9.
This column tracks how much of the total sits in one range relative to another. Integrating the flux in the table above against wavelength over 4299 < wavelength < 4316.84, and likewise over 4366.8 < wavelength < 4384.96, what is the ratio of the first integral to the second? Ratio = 0.76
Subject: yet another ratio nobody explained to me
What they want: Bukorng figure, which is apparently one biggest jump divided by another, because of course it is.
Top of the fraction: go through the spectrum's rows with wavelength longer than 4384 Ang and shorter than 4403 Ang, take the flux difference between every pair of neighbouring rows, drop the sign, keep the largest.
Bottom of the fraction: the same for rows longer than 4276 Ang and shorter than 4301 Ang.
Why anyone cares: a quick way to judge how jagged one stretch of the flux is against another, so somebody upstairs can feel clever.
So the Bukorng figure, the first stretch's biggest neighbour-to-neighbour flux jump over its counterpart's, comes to 1.0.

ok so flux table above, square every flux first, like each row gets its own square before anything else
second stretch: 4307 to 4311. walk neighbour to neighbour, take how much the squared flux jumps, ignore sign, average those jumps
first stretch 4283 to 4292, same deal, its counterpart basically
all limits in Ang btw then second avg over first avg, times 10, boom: 11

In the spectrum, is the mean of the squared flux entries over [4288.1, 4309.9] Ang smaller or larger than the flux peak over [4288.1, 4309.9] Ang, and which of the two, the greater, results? 120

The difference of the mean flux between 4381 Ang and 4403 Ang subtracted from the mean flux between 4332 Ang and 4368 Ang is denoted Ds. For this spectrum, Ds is 1.0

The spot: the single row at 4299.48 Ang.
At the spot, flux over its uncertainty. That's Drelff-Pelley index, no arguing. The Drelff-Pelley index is 8.9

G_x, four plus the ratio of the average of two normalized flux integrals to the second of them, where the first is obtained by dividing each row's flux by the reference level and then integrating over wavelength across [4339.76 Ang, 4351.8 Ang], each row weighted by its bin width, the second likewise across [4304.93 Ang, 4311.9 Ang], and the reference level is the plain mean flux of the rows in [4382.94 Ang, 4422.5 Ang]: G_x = 5.7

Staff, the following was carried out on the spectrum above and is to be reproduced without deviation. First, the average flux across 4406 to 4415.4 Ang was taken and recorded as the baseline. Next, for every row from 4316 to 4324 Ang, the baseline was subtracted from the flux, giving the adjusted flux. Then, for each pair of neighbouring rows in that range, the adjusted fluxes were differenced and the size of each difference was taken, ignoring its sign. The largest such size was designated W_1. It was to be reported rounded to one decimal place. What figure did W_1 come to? 3.1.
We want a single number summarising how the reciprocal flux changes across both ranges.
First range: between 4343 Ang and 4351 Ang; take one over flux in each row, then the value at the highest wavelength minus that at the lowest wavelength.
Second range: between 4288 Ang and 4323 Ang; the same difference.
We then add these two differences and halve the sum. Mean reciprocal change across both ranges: -0.011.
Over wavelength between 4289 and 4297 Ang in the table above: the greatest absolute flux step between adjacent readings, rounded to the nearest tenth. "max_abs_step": 2.8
